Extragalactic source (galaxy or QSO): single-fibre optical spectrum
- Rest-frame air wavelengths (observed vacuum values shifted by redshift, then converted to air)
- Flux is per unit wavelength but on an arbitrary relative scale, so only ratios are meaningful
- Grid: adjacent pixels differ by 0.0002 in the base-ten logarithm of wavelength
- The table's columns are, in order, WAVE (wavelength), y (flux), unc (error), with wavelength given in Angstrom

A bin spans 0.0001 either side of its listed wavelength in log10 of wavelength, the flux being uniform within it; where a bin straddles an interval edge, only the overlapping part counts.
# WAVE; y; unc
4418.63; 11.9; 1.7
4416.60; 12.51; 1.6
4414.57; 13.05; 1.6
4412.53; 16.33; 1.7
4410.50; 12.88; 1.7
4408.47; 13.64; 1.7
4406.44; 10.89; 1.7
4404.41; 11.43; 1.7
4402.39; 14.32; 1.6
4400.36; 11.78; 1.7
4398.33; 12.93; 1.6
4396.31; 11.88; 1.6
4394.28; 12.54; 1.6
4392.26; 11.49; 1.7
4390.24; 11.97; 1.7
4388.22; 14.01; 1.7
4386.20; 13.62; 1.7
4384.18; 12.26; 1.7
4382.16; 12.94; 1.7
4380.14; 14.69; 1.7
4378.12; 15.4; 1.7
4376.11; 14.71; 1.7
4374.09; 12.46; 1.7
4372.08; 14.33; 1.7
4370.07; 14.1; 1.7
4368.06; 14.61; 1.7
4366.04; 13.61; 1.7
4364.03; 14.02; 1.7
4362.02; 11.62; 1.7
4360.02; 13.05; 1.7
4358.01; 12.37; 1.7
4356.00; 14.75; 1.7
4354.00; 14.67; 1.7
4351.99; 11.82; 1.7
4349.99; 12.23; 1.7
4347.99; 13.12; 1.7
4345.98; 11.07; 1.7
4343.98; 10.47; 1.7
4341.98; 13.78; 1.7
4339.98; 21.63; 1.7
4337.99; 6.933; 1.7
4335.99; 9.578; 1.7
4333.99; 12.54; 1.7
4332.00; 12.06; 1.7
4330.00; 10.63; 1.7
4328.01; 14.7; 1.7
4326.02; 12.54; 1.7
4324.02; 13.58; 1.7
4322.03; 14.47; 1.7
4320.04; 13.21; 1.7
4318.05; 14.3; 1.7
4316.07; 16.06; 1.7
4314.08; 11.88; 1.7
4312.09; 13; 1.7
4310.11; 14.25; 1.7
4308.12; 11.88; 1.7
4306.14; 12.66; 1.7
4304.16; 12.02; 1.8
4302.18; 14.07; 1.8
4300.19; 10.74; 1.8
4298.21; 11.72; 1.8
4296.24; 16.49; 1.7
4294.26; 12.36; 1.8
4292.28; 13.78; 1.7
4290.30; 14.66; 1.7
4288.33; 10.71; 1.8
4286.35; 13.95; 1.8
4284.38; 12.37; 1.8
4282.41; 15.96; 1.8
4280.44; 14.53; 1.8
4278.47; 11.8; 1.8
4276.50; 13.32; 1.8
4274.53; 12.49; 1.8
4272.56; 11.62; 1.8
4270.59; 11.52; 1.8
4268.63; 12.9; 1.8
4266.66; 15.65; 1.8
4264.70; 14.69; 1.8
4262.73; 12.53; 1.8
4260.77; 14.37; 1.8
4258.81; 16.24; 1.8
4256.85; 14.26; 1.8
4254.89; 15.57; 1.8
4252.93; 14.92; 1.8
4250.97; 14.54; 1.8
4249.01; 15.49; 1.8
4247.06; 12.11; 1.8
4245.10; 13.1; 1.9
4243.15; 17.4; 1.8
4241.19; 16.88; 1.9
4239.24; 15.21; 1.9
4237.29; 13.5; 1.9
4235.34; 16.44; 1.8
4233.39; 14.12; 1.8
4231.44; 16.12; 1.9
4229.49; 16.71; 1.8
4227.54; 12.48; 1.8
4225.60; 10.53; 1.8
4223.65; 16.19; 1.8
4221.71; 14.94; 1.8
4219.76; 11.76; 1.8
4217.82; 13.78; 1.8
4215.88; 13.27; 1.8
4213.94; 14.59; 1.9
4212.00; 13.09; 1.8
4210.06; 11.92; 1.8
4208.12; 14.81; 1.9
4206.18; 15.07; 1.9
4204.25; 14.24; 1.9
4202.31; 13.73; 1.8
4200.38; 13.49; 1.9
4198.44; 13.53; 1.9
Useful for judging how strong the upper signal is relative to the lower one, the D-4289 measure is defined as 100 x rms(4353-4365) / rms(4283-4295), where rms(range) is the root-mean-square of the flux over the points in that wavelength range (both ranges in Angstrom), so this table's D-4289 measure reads 103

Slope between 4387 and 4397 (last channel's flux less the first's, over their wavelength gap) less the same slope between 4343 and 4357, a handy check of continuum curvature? -0.6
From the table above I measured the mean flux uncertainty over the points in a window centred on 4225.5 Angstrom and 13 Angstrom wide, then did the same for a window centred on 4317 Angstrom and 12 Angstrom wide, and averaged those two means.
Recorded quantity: 1.76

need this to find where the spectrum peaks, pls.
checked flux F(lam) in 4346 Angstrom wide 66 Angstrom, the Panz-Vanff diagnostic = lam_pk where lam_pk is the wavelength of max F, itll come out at 4339.98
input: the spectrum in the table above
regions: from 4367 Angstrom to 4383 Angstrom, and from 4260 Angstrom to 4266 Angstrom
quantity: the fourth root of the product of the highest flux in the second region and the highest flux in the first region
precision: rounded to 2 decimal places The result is 3.88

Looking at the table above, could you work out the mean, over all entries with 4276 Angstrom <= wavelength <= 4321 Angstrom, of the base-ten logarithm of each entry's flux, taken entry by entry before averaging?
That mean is 1.12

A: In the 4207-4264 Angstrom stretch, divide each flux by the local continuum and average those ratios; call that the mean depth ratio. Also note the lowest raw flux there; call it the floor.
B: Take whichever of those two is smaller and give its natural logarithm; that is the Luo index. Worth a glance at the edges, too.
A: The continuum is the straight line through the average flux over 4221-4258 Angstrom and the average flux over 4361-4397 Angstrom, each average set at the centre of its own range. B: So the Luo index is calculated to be -0.029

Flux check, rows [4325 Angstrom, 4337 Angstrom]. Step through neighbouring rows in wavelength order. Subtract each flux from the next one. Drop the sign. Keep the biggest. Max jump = 4.1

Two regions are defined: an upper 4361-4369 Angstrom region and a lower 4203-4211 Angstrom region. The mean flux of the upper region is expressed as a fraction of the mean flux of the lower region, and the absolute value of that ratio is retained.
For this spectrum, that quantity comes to 0.96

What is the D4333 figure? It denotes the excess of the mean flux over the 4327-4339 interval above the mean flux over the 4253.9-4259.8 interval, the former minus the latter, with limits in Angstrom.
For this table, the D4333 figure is -4.3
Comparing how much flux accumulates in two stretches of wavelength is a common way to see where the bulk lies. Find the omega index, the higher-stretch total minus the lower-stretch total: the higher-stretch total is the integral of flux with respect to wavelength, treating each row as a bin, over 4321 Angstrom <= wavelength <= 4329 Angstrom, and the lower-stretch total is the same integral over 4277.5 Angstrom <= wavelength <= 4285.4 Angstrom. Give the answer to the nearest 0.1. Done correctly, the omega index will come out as 2.4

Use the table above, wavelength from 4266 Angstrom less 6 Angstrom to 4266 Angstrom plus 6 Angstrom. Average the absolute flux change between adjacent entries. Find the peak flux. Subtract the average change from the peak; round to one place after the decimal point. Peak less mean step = 13.8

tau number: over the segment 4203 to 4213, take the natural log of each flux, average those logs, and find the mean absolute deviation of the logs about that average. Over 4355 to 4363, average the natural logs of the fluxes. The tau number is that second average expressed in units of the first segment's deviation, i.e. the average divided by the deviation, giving 32.7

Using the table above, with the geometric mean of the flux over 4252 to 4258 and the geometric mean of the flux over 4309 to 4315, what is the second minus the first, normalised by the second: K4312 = -0.15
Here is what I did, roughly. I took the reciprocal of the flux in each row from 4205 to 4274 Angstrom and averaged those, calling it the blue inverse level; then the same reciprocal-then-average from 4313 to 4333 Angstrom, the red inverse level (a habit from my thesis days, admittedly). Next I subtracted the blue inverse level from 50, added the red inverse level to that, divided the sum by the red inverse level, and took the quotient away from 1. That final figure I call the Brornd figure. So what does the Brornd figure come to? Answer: -657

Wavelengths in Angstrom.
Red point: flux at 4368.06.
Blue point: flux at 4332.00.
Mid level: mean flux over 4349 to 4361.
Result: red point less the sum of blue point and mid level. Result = -10.6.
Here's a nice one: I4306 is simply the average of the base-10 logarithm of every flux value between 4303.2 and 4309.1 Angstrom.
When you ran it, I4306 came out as 1.09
